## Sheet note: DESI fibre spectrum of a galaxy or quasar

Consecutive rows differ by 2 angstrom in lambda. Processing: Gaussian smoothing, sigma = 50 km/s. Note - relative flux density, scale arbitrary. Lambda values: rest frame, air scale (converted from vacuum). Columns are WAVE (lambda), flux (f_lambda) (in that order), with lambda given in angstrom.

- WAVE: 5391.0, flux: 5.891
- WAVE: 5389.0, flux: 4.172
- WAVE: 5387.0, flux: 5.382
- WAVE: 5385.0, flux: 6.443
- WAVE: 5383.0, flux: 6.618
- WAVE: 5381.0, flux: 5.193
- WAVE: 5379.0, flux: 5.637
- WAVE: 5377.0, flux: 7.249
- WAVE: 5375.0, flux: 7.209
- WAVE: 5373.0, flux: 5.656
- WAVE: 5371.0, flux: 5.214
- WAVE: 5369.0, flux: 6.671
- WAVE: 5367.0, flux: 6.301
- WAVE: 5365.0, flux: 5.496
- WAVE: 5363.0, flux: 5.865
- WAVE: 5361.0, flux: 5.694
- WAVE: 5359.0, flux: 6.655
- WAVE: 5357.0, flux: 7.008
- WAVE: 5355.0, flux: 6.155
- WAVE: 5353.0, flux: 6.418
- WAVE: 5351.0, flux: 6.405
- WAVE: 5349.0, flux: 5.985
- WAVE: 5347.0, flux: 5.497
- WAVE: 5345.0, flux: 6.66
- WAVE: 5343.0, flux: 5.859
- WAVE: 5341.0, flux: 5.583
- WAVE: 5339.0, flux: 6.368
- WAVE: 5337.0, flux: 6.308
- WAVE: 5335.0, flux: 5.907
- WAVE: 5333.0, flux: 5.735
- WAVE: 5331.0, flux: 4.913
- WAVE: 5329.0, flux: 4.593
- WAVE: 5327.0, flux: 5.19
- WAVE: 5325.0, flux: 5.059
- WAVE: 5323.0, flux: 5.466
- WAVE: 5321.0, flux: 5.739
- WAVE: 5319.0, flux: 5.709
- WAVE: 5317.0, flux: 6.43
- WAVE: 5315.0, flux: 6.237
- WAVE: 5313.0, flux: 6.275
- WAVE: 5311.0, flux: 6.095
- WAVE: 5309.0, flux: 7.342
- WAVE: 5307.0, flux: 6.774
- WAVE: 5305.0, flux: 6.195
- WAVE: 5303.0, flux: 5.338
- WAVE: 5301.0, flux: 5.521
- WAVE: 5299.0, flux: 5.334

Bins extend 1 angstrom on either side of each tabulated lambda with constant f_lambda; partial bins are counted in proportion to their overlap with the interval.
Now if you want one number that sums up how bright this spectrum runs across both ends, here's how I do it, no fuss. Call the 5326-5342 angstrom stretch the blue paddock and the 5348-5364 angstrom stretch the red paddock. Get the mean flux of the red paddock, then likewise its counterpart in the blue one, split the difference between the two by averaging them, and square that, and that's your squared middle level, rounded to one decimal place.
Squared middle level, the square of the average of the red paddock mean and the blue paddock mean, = 35.1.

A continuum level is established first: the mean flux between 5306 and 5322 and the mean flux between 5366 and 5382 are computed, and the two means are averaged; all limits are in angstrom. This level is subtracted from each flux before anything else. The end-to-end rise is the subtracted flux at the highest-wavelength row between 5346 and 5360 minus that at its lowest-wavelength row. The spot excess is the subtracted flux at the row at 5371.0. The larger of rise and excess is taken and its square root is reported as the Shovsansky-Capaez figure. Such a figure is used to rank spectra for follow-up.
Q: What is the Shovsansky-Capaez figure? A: 1.08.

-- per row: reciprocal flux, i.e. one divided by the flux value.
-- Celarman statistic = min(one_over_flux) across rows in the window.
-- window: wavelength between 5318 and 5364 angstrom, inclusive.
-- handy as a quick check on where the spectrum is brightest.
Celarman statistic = 0.143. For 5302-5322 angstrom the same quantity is 0.136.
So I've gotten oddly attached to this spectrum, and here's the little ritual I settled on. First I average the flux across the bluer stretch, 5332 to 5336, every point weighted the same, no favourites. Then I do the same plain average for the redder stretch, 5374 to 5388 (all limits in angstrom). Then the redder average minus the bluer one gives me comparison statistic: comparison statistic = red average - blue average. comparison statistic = 0.4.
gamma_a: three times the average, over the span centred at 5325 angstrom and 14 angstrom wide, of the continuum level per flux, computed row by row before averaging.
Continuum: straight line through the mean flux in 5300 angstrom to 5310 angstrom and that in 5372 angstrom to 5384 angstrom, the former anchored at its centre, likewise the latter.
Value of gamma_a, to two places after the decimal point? 3.59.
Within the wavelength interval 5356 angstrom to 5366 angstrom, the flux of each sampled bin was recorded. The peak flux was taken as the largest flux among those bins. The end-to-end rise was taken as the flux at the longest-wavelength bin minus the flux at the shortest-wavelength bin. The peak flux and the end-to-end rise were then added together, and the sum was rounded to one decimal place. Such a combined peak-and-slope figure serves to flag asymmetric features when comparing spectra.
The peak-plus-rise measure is 5.5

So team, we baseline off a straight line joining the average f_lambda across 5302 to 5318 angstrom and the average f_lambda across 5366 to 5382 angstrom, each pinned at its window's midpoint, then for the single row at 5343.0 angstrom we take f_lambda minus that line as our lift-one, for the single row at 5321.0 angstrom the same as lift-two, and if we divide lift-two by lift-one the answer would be 1.5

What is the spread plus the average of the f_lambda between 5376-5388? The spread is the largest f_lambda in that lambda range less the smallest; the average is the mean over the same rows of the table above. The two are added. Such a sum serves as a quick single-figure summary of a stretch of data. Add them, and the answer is 8.14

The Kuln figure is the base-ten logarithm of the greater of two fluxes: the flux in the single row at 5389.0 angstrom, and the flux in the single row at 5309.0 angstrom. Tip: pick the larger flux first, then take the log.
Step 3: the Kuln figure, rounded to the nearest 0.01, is 0.87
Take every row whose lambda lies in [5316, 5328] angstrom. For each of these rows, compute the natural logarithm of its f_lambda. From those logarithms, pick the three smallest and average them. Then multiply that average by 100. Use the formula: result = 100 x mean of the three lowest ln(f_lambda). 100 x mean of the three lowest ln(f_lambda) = 166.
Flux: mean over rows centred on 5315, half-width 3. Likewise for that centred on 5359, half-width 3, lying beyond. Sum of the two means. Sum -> 12.8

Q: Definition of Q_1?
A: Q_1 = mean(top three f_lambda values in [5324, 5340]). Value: 6.19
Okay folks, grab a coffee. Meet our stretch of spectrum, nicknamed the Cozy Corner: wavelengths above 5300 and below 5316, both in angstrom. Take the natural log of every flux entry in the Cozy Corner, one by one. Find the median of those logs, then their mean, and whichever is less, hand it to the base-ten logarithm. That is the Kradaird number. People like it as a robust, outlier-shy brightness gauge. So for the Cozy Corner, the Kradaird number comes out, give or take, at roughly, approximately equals 0.261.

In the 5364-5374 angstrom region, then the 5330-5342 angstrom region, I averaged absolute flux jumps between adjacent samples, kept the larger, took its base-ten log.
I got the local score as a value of -0.11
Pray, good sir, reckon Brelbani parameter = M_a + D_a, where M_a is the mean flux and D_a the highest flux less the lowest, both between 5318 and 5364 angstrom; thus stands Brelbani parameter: 8.3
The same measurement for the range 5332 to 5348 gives 7.2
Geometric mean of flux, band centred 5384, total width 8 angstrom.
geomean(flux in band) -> 5.9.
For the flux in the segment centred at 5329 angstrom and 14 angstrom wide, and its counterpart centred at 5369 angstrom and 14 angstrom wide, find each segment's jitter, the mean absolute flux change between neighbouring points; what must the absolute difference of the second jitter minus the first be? 0.42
